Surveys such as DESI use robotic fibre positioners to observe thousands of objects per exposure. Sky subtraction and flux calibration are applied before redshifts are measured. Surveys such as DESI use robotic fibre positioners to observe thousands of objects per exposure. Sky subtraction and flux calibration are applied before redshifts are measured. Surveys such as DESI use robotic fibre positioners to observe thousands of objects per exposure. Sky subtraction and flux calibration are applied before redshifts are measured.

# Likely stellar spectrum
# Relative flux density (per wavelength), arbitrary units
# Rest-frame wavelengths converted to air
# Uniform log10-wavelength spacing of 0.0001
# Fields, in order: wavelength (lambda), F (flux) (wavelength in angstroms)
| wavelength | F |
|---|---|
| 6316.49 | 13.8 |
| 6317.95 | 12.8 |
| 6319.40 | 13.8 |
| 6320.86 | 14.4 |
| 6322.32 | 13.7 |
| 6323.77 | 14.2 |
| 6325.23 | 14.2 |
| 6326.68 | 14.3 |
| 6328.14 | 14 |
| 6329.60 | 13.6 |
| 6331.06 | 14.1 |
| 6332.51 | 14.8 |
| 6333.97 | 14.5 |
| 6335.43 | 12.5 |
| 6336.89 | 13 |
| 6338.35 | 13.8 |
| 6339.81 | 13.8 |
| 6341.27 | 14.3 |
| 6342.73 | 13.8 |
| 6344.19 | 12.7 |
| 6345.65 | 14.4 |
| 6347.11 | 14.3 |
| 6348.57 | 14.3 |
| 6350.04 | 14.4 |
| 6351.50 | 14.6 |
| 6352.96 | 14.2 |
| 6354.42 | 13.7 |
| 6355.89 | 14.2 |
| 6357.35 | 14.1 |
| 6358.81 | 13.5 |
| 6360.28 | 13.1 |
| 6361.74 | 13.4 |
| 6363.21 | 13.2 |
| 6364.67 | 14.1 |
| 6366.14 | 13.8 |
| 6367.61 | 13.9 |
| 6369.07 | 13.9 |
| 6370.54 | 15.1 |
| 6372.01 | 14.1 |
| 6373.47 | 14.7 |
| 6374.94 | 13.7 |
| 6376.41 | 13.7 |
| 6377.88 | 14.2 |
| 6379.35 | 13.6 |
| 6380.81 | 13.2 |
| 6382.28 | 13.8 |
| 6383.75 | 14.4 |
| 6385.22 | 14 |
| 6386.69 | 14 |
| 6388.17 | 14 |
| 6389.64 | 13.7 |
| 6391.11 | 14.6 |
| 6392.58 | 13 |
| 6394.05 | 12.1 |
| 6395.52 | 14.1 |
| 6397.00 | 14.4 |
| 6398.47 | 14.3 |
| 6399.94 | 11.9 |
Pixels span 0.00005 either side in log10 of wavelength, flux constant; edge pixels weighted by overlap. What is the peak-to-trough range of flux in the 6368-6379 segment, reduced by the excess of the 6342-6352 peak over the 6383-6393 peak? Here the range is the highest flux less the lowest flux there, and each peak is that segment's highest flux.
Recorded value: 1.4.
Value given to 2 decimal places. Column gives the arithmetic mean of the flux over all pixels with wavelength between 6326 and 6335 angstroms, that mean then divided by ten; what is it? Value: 1.42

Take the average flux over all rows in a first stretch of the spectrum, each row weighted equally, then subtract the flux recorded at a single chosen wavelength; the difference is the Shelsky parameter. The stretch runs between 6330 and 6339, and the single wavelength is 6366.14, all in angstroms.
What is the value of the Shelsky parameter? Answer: -0.02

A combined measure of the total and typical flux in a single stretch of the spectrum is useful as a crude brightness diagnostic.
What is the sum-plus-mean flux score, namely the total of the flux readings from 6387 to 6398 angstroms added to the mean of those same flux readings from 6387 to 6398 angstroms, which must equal 110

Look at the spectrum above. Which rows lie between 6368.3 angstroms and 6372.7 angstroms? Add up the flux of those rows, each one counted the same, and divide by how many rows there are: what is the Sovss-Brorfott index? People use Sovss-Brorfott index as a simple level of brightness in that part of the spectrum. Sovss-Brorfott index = 14.4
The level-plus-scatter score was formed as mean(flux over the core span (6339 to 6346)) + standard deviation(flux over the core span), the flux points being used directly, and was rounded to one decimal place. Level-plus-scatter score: 14.4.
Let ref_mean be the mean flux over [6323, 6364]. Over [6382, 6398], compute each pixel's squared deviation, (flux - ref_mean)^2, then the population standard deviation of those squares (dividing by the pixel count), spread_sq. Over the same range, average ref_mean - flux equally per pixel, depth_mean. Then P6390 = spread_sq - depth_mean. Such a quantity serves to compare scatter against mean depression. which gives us 0.84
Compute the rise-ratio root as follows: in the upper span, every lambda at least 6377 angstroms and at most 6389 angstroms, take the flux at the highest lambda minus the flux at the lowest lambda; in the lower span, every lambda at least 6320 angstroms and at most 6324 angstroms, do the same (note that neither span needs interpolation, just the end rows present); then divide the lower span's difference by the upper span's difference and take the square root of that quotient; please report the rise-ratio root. 1.00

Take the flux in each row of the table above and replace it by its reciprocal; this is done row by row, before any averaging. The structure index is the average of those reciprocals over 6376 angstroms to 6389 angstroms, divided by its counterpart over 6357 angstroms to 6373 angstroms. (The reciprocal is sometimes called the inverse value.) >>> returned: 0.996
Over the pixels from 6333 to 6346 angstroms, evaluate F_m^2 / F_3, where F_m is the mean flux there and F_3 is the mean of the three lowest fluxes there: 14.6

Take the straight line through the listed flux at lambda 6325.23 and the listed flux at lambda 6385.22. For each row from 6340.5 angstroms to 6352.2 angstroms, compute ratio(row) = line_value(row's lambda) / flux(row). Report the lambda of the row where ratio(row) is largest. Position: 6344.19 angstroms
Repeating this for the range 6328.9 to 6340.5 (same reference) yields 6335.43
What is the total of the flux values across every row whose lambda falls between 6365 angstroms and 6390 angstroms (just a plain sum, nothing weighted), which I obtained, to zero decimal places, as 238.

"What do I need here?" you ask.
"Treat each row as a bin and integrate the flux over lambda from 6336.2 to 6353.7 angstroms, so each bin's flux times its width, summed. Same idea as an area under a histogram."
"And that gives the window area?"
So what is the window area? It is 245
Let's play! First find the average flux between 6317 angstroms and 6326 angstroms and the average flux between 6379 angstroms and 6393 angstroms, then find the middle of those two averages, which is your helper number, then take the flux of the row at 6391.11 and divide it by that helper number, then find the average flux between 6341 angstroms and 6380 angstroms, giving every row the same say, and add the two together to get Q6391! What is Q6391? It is 15.0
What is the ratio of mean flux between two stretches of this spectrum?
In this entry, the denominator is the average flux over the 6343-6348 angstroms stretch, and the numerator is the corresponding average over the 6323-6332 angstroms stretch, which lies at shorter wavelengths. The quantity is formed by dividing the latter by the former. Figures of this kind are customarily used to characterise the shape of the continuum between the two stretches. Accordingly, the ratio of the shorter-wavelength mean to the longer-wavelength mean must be 1.019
